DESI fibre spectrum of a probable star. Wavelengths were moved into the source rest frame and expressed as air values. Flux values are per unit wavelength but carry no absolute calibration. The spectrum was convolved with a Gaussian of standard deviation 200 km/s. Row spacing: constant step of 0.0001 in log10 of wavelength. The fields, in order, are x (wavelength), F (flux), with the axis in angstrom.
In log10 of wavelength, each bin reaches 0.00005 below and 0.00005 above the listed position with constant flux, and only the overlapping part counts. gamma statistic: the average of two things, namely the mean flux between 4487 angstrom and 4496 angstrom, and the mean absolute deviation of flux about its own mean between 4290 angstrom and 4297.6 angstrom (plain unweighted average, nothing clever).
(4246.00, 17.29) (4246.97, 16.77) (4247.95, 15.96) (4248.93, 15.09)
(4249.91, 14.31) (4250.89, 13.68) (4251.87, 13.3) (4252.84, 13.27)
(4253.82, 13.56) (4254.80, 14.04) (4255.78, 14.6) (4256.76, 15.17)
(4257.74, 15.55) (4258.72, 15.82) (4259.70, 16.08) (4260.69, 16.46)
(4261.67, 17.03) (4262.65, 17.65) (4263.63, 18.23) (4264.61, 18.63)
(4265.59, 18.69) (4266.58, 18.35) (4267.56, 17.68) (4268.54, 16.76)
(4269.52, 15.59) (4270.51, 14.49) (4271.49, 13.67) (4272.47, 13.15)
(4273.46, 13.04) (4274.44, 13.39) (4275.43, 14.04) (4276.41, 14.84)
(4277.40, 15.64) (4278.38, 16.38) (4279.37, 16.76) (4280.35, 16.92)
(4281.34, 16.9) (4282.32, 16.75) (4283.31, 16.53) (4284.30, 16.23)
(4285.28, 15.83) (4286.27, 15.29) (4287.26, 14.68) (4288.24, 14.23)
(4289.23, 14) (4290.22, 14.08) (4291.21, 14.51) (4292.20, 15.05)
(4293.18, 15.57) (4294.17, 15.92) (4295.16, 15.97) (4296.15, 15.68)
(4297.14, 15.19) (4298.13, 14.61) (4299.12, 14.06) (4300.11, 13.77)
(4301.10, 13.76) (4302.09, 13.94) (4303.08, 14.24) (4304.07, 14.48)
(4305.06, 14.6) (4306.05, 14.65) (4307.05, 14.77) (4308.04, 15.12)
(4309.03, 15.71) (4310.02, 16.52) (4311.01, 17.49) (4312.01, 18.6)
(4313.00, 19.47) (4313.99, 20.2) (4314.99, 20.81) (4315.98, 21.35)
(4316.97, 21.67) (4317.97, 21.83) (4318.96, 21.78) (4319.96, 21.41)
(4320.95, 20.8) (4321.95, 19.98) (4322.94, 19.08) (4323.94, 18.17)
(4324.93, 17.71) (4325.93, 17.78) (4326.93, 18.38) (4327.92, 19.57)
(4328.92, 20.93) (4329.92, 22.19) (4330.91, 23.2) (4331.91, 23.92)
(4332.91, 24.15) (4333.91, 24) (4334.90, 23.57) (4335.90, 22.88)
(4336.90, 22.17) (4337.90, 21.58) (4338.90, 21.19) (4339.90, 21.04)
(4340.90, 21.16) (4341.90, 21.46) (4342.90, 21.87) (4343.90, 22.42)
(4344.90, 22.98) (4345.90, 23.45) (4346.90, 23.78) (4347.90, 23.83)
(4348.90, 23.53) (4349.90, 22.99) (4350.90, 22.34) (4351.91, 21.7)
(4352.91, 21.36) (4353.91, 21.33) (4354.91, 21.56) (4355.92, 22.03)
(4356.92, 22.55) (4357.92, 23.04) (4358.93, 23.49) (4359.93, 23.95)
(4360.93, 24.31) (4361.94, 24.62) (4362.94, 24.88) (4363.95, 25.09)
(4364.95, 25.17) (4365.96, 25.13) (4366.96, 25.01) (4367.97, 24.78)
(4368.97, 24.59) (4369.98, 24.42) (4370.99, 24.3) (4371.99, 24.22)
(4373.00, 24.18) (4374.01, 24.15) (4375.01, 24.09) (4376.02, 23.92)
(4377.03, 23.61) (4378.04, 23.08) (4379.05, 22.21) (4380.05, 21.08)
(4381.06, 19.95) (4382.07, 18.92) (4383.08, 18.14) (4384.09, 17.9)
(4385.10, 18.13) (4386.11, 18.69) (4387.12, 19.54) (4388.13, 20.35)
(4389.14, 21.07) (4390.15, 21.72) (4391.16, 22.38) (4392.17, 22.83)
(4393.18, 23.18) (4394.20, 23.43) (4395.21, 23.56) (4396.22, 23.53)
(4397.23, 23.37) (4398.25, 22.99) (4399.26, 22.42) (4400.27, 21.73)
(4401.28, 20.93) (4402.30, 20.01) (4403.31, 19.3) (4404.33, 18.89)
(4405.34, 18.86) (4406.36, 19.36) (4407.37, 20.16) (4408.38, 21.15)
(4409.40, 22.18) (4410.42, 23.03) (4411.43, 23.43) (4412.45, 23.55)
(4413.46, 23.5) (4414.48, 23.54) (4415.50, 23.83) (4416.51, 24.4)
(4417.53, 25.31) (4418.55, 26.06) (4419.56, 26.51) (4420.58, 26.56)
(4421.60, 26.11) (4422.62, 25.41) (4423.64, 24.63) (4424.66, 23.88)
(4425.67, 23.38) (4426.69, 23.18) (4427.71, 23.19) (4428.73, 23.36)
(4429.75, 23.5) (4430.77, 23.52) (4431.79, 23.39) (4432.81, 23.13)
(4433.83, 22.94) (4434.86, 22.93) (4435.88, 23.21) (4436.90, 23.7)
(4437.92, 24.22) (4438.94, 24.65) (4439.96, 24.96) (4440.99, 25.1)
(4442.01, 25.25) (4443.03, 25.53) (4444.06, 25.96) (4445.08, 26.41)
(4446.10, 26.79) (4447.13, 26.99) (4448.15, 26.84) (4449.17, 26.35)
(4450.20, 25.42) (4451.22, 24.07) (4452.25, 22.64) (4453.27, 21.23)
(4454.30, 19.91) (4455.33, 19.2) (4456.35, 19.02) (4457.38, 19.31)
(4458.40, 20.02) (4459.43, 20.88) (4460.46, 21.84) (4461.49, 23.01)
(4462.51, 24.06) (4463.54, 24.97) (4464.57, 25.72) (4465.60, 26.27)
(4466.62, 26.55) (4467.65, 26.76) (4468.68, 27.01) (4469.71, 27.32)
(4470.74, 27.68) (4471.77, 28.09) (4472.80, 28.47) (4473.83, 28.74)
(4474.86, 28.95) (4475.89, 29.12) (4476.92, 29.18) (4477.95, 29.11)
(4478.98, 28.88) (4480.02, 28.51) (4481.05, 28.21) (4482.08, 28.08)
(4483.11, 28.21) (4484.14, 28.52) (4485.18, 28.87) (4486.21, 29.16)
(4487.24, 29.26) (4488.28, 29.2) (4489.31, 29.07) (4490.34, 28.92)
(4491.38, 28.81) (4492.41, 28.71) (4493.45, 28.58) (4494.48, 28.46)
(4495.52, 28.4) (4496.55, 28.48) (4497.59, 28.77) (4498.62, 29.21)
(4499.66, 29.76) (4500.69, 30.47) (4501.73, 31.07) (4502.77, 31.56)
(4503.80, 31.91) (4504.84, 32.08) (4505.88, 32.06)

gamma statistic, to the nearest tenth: 14.7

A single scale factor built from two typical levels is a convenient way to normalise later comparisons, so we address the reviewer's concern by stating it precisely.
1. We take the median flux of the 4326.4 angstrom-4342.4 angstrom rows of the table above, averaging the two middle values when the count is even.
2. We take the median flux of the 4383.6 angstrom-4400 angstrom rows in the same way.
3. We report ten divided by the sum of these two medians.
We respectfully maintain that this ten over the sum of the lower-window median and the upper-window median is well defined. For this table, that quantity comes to 0.23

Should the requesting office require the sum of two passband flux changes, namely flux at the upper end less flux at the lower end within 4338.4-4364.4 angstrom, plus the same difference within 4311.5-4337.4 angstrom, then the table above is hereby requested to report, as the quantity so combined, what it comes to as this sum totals 7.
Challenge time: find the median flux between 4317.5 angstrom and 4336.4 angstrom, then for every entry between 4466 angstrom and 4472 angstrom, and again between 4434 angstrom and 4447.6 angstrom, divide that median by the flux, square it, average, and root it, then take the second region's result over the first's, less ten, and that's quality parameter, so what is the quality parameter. -8.91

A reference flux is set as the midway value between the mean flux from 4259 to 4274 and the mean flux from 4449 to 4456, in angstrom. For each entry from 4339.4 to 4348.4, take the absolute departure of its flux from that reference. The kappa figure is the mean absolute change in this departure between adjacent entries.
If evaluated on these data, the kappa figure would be 0.35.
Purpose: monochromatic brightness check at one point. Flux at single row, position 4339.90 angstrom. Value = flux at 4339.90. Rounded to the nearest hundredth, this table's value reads 21.04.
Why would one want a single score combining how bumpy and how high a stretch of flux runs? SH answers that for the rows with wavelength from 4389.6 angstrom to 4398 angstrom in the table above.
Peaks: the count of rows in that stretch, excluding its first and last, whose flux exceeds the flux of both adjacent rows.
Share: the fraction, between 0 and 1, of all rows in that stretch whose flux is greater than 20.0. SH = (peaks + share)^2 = 4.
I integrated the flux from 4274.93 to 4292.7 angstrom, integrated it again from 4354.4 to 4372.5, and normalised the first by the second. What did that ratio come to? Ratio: 0.632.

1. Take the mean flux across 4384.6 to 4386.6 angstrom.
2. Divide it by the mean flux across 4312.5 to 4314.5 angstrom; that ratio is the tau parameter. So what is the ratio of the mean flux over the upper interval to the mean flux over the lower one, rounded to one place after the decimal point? 0.9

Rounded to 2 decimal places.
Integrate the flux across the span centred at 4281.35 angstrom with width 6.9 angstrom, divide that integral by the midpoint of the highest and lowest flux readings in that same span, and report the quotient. 6.93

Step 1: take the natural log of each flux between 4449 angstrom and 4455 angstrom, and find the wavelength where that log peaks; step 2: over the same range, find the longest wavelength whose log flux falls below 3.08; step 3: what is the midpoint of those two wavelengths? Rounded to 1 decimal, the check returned 4451.7 angstrom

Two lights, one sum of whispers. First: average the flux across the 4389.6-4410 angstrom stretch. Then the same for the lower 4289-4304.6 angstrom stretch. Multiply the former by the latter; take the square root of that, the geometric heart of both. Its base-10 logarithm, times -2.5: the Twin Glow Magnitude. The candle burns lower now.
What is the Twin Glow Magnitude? -3.13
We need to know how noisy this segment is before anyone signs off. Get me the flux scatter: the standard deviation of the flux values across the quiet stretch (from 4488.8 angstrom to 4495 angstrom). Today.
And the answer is 0.2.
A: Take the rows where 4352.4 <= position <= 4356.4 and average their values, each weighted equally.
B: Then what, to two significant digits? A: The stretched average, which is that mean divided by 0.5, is 43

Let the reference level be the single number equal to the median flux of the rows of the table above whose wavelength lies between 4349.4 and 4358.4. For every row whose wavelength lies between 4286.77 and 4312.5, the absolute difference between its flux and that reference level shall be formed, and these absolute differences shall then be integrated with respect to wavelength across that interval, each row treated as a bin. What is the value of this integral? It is 180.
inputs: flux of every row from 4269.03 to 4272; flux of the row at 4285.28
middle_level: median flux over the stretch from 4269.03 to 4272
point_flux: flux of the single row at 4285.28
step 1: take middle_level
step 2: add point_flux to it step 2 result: 30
